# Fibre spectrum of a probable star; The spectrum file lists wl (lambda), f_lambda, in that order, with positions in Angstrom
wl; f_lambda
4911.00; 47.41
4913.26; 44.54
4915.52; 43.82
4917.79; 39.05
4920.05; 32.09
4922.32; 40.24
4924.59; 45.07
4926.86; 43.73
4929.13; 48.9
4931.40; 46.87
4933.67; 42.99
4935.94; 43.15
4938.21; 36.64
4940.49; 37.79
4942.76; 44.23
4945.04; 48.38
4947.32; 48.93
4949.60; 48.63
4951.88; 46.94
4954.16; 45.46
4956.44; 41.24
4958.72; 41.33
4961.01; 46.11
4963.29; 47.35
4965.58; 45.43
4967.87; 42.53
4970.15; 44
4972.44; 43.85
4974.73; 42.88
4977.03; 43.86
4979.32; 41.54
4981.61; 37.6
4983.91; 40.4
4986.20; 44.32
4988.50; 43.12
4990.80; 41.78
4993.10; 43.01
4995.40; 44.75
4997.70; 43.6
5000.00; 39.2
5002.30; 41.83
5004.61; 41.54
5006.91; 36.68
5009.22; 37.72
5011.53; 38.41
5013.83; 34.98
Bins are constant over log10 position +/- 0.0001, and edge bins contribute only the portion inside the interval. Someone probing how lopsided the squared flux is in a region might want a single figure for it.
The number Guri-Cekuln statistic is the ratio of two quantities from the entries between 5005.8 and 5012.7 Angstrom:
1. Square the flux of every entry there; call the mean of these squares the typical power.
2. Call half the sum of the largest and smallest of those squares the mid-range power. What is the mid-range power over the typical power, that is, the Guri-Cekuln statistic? 0.997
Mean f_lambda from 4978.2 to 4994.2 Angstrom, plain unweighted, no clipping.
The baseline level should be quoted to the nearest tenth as 41.7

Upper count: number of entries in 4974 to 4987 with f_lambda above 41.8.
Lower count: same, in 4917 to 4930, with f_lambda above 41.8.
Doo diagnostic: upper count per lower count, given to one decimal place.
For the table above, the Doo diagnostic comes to 1.0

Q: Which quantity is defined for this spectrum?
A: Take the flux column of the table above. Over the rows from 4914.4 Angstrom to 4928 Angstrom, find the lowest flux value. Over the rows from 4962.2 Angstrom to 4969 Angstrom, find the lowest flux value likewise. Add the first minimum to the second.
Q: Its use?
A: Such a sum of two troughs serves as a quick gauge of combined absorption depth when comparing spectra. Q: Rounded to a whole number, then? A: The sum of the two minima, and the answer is 75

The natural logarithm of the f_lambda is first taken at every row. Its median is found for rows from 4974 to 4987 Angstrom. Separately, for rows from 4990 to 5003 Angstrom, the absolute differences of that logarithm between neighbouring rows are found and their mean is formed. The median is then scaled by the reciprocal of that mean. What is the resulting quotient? 70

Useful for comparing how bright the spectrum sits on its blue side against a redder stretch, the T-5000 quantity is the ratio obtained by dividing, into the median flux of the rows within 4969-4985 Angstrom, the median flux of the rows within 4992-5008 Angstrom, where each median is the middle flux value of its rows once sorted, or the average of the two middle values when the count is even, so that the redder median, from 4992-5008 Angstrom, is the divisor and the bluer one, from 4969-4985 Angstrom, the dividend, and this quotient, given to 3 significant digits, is 1.03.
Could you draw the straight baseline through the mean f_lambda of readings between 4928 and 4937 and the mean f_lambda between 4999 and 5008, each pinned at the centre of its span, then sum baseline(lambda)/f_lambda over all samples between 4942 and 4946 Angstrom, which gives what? 1.93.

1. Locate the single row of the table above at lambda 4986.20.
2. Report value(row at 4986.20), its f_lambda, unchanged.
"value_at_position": 44.32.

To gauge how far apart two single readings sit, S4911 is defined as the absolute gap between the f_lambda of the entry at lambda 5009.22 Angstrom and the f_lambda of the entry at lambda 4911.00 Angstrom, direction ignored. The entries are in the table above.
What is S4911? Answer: 10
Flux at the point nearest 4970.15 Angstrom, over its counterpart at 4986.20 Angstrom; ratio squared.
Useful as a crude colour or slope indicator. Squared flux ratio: 0.99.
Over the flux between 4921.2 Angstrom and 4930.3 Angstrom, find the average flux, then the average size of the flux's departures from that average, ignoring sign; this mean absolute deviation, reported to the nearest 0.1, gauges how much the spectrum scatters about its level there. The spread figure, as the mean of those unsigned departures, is 2.5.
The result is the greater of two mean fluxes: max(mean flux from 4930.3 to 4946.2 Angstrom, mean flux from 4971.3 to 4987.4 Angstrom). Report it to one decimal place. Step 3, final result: 42.9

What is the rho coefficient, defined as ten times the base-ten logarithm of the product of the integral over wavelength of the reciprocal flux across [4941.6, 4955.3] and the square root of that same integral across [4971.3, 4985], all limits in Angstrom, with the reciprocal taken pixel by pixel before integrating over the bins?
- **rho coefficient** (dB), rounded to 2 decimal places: -7.77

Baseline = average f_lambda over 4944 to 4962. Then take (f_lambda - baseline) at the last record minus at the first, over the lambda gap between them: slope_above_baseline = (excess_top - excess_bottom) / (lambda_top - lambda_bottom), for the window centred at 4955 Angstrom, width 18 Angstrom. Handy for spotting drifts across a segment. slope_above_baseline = -0.10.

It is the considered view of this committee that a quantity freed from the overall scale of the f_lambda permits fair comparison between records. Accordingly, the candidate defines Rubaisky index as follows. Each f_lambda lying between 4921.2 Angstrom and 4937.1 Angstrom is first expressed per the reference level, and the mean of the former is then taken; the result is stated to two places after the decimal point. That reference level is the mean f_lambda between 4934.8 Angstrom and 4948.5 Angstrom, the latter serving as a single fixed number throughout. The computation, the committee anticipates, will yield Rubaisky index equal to 1.03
